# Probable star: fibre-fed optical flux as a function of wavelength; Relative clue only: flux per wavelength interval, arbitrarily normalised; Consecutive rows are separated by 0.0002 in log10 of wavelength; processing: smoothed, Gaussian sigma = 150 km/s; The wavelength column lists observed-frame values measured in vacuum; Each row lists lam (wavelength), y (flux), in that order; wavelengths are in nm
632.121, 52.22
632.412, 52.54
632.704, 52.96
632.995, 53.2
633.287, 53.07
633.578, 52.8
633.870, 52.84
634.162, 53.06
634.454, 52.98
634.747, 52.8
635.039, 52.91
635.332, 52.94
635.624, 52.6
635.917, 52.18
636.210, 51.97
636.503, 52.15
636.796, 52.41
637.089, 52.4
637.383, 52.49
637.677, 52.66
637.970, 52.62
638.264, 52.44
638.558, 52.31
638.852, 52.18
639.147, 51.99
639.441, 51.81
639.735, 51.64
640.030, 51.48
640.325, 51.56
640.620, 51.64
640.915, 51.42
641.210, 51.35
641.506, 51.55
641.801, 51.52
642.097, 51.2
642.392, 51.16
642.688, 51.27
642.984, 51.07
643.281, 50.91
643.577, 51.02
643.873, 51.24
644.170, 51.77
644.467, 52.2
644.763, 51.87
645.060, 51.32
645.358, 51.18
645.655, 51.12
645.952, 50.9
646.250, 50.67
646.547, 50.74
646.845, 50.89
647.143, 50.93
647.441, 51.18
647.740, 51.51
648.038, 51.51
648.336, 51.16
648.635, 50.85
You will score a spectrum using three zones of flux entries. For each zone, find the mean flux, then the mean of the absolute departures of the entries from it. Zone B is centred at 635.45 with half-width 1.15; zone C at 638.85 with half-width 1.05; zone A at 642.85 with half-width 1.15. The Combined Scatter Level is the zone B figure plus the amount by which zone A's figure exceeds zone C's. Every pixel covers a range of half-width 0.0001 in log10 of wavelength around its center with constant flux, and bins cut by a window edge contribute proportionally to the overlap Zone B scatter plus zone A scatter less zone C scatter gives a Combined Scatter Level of 0.20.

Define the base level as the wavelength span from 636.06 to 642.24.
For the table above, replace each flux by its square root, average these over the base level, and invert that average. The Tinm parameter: 0.139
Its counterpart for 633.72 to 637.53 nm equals 0.138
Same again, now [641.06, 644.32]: 0.140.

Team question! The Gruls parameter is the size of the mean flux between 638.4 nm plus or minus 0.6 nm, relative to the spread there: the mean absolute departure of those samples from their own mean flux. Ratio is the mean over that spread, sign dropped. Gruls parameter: 368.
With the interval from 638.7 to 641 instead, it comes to 248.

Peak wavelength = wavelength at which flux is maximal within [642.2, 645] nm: 644.467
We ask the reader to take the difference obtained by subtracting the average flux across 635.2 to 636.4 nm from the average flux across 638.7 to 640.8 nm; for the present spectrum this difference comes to -0.67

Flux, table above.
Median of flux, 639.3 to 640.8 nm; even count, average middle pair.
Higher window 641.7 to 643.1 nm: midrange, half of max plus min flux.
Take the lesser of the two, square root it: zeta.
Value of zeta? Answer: 7.16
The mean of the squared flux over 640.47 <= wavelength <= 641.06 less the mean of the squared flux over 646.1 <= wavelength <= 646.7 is 84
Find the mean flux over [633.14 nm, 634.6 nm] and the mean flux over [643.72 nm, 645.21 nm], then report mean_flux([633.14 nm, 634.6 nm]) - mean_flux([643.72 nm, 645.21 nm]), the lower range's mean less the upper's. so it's 1.3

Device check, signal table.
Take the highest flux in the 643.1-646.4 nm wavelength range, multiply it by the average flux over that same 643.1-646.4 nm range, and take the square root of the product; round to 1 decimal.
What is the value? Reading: 51.7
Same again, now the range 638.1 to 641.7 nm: 52.1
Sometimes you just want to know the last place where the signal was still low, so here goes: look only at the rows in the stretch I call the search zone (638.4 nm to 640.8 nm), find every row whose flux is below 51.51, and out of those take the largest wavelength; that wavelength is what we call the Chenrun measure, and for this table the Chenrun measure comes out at 640.030 nm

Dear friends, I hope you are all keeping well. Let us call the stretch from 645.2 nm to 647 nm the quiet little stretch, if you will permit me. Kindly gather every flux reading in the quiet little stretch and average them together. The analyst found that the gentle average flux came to 50.9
